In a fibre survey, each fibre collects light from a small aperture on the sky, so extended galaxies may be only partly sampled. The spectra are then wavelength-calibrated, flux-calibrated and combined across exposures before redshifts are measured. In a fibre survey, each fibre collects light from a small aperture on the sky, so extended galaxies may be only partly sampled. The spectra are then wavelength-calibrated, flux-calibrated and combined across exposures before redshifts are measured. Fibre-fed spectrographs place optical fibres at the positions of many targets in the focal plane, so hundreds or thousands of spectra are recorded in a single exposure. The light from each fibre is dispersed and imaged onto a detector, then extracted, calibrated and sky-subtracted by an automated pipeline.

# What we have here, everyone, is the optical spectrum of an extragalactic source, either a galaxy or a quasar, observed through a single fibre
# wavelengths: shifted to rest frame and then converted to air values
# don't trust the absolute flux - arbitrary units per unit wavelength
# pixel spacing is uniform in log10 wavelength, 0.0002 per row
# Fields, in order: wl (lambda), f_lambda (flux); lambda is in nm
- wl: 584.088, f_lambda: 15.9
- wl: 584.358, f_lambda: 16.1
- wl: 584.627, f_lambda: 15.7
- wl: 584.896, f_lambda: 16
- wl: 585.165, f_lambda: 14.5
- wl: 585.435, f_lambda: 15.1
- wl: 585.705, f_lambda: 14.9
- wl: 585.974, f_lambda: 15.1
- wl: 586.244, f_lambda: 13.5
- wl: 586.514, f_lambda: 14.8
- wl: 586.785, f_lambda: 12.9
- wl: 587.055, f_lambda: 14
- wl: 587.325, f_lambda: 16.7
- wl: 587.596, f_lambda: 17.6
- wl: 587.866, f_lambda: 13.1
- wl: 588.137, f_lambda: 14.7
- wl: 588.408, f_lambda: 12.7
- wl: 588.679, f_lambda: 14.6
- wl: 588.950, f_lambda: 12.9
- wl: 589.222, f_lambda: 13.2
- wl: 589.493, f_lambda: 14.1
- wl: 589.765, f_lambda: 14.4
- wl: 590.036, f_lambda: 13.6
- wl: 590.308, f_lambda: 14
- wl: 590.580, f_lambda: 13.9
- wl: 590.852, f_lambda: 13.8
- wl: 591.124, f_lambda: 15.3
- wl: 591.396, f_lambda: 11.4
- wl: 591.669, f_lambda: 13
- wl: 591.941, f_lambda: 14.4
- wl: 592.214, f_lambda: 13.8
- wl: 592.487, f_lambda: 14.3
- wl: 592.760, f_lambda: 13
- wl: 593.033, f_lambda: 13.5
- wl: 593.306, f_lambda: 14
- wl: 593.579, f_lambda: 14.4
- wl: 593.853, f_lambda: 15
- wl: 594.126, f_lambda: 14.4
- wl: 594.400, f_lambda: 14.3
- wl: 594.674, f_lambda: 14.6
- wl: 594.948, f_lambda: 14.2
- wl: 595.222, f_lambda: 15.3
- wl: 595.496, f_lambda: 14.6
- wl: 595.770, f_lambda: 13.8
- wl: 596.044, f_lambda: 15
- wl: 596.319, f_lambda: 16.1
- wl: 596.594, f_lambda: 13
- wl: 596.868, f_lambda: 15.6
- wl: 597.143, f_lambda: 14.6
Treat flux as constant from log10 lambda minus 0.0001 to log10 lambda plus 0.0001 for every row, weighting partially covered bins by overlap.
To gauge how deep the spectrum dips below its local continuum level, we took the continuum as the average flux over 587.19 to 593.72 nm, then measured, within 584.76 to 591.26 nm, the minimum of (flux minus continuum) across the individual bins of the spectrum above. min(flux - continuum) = -1.3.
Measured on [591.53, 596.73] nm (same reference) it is -1.0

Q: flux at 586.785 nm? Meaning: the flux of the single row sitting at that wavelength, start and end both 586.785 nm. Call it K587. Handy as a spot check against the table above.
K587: 12.9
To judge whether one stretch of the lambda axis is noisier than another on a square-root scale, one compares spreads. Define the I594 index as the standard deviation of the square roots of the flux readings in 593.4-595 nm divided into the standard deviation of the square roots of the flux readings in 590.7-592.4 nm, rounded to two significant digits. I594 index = 4.9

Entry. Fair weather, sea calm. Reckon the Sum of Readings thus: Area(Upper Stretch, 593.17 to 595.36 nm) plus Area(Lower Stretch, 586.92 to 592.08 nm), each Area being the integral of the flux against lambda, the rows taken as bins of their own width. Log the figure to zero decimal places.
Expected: 104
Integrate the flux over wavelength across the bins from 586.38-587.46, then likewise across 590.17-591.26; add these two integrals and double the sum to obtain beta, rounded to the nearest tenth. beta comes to 62.6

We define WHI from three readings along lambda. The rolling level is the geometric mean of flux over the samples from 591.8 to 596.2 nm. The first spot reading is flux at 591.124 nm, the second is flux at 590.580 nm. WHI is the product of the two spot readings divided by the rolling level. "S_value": 14.9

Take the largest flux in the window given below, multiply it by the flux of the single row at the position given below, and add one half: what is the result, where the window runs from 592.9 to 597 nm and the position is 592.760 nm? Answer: 210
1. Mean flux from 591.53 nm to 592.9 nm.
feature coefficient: 13.7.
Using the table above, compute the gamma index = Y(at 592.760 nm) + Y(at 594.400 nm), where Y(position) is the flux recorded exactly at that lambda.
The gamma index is 27.3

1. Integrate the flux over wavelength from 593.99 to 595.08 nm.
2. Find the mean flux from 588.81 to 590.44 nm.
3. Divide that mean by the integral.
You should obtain 0.87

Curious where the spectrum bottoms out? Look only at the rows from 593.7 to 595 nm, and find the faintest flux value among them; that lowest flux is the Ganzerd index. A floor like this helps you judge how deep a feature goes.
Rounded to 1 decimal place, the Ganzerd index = 14.2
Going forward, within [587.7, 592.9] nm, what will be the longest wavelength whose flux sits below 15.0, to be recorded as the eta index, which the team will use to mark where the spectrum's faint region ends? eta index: 592.760 nm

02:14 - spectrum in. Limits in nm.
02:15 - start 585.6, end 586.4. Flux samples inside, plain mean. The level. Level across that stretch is 14.5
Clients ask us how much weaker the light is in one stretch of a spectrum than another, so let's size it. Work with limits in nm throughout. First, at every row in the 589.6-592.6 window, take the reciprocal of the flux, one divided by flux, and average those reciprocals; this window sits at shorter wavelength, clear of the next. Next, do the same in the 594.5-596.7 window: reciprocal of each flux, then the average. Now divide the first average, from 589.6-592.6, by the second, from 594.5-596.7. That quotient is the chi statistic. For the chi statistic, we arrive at 1.06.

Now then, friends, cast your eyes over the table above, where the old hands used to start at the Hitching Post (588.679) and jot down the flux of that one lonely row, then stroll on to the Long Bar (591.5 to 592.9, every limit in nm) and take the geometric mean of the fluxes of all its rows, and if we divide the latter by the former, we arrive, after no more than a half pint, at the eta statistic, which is 0.94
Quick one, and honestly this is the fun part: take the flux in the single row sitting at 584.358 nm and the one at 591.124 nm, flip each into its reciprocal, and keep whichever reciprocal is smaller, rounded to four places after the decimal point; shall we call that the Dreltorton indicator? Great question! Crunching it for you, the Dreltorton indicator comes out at 0.0621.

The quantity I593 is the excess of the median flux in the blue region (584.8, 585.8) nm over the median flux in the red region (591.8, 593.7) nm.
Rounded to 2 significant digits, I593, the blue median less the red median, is 1.0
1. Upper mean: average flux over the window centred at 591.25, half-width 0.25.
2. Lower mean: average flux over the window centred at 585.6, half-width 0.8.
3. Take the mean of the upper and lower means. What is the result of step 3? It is 14.1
